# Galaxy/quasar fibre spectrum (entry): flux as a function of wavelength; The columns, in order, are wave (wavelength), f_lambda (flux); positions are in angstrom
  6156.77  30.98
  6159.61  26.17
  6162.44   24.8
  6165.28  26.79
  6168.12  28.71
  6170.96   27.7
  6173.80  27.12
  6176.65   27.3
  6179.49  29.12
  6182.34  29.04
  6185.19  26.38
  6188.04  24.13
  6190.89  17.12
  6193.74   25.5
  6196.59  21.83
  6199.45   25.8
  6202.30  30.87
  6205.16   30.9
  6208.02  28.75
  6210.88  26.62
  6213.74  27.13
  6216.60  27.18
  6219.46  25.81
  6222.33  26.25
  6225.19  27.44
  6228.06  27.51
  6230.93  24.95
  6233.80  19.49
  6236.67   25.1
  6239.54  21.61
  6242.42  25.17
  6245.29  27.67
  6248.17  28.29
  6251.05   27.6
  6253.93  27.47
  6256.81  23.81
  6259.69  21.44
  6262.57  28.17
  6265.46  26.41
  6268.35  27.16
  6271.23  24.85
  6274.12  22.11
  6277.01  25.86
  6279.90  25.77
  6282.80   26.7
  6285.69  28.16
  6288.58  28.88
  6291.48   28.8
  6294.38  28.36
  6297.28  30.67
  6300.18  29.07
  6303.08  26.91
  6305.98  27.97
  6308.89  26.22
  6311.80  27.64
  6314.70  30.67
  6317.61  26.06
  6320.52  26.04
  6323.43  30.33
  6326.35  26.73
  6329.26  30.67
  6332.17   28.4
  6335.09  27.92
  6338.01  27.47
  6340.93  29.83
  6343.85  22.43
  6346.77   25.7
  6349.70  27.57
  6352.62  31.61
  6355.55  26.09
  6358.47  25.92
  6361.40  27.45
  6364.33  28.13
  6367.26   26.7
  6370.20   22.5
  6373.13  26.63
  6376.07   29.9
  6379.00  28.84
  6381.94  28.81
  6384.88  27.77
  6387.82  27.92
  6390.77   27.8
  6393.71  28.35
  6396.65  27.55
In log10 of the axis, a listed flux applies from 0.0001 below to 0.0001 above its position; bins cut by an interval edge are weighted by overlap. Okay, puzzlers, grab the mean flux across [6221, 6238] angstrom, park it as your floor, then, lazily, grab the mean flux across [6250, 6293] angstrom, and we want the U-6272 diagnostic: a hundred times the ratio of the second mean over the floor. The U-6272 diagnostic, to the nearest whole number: 104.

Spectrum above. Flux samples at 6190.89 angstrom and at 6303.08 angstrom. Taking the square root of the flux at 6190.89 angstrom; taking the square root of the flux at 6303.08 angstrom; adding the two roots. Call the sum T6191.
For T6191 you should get 9.3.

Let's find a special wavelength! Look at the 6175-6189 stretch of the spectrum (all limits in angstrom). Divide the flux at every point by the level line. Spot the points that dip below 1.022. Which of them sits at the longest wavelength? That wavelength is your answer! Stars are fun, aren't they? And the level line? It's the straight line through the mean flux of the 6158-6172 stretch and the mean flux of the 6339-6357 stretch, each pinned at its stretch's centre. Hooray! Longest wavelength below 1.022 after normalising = 6188.04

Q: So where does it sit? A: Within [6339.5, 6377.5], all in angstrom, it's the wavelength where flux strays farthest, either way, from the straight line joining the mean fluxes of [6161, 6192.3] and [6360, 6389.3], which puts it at 6370.20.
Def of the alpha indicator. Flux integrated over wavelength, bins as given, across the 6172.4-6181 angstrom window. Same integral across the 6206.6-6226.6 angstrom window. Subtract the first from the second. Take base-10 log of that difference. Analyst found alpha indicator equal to 2.5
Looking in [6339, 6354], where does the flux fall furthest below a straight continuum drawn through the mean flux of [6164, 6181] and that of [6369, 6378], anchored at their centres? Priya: 6343.85 angstrom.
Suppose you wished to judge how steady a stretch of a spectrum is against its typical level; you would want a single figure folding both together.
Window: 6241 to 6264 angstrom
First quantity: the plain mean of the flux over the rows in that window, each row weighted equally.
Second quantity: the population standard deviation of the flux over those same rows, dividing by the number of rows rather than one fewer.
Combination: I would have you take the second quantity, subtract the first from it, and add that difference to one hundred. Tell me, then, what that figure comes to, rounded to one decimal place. 76.1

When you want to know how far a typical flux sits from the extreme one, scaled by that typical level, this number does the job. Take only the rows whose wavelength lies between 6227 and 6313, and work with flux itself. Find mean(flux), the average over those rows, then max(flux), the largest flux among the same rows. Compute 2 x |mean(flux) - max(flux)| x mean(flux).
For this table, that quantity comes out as 229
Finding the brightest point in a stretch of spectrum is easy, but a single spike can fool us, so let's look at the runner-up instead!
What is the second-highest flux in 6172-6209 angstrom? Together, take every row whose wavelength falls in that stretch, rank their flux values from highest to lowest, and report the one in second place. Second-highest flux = 30.87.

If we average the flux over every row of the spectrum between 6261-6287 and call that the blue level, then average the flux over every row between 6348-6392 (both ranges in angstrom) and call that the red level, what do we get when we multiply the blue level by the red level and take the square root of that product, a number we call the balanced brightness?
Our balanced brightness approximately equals 26.8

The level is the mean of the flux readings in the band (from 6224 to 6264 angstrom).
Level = 25.4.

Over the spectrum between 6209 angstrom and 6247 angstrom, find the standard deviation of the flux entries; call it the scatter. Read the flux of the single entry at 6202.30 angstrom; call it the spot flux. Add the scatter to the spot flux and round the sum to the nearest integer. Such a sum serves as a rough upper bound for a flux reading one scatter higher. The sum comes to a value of 33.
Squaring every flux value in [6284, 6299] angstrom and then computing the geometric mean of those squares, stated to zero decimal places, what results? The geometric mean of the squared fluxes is 839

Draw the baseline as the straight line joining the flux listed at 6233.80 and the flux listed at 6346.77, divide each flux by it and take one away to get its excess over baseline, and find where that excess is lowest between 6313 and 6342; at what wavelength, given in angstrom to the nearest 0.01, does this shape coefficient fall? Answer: 6320.52 angstrom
